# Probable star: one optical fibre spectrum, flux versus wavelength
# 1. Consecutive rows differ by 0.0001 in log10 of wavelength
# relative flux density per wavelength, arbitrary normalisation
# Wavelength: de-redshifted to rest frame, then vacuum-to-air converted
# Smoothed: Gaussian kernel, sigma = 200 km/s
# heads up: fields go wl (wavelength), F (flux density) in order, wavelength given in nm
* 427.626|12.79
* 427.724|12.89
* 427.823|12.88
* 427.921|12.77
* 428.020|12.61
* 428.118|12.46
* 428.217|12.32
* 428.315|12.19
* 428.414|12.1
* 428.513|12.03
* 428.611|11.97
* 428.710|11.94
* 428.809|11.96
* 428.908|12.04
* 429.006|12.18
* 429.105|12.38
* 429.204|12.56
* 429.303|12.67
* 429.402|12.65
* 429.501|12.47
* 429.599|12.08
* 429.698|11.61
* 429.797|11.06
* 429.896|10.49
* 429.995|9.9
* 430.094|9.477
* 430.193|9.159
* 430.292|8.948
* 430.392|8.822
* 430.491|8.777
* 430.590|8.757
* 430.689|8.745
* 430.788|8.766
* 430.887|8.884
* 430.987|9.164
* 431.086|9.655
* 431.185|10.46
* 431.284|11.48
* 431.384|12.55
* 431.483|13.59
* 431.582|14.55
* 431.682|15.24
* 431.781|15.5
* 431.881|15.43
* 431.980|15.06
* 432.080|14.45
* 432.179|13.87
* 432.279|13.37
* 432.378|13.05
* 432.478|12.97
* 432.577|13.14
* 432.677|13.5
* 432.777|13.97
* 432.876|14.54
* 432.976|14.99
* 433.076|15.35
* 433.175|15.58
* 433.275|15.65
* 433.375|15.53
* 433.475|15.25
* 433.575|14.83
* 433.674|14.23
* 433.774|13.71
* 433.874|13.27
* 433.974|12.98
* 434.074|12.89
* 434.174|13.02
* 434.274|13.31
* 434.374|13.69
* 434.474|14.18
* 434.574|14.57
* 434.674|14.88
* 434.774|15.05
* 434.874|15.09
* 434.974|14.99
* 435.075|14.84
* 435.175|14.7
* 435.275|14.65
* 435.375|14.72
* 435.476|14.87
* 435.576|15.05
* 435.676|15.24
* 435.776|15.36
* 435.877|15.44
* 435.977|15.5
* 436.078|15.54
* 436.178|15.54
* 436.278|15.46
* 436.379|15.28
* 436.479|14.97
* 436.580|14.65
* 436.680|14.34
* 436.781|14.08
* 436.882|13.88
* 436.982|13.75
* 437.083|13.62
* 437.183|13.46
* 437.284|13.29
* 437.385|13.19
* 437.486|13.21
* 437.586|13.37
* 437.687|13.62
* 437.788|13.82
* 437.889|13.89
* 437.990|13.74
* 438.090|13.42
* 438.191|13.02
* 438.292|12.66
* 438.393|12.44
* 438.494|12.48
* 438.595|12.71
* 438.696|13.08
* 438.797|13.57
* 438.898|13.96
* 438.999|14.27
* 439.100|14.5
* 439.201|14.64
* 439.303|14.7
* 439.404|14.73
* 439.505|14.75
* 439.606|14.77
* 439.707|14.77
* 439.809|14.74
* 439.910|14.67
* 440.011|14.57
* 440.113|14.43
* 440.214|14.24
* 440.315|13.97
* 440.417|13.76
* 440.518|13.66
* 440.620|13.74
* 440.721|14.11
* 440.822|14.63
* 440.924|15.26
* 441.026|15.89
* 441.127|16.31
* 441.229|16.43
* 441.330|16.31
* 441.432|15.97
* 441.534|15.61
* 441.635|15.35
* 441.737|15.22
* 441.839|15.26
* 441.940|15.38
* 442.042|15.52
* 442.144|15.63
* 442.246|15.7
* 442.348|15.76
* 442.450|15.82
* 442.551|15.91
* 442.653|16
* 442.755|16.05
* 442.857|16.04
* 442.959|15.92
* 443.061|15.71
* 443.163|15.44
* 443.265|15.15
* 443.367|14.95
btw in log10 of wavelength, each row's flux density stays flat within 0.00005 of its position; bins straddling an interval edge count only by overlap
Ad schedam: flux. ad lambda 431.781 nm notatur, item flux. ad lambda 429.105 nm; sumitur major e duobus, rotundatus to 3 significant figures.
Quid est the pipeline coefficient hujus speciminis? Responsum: 15.5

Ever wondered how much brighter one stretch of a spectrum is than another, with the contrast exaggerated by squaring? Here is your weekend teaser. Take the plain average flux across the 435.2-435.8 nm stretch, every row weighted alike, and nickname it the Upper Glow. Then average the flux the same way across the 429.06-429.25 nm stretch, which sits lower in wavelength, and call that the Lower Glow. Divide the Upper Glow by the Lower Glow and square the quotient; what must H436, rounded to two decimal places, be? 1.44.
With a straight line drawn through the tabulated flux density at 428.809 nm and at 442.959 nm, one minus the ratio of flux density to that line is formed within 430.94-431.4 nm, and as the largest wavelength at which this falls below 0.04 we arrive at 431.384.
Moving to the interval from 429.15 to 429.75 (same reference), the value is 429.599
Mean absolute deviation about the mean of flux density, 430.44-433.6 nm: 2.06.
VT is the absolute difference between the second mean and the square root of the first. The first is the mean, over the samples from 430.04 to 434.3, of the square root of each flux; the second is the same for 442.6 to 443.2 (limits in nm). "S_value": 2.10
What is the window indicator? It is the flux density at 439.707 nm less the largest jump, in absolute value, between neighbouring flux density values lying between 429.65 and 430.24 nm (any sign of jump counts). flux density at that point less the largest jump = 14.2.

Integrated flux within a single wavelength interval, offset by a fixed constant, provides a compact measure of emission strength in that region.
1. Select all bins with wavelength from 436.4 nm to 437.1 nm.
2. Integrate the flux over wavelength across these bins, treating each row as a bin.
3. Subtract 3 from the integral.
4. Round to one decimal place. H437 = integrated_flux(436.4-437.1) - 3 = 7.0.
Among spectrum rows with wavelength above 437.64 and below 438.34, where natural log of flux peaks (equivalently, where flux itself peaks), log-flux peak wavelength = 437.889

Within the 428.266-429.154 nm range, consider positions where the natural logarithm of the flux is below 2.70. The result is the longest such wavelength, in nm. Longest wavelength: 429.105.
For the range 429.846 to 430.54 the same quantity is 430.491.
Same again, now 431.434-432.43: 432.378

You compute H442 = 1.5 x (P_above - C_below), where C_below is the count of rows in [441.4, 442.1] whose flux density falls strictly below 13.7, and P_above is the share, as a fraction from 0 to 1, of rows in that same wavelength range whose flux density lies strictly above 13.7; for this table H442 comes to 1.5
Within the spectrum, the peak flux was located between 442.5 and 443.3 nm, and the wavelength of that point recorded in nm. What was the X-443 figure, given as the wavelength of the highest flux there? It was 442.755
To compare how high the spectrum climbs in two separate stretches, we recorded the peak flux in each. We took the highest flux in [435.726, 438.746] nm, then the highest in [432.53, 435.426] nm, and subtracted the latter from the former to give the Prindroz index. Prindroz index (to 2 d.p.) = -0.11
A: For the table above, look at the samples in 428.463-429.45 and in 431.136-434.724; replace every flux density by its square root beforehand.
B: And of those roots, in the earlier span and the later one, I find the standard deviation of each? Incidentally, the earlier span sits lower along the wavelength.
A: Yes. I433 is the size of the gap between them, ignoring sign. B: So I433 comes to 0.12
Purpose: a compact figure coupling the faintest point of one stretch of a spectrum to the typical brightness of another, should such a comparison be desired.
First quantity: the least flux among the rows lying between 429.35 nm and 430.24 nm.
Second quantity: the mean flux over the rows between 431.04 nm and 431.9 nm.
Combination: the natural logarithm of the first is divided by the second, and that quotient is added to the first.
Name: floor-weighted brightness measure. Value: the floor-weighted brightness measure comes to 9.3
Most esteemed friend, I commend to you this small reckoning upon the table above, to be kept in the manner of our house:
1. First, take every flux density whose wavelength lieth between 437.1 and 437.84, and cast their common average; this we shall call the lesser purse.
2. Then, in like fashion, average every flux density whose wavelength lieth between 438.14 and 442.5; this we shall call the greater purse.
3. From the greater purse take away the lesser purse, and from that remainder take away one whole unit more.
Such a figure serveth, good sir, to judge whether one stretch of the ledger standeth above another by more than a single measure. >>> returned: 0.2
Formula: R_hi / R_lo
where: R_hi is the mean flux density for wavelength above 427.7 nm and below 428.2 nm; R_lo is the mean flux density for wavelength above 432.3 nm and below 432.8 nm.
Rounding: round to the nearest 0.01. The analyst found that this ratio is 0.95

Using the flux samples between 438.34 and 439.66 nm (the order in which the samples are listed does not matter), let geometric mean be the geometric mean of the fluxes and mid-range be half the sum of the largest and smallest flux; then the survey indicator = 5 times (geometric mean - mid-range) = 1.3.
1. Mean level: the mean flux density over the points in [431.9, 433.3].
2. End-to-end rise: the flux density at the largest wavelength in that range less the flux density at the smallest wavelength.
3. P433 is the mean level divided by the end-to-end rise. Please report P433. 24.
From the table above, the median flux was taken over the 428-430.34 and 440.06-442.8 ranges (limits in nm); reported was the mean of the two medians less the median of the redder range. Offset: -1.7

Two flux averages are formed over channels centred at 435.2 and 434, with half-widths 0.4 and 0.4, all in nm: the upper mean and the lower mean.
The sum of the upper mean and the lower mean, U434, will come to 28.3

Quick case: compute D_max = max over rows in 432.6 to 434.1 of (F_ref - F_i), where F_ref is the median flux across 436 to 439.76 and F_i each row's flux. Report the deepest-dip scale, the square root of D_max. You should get 1.0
